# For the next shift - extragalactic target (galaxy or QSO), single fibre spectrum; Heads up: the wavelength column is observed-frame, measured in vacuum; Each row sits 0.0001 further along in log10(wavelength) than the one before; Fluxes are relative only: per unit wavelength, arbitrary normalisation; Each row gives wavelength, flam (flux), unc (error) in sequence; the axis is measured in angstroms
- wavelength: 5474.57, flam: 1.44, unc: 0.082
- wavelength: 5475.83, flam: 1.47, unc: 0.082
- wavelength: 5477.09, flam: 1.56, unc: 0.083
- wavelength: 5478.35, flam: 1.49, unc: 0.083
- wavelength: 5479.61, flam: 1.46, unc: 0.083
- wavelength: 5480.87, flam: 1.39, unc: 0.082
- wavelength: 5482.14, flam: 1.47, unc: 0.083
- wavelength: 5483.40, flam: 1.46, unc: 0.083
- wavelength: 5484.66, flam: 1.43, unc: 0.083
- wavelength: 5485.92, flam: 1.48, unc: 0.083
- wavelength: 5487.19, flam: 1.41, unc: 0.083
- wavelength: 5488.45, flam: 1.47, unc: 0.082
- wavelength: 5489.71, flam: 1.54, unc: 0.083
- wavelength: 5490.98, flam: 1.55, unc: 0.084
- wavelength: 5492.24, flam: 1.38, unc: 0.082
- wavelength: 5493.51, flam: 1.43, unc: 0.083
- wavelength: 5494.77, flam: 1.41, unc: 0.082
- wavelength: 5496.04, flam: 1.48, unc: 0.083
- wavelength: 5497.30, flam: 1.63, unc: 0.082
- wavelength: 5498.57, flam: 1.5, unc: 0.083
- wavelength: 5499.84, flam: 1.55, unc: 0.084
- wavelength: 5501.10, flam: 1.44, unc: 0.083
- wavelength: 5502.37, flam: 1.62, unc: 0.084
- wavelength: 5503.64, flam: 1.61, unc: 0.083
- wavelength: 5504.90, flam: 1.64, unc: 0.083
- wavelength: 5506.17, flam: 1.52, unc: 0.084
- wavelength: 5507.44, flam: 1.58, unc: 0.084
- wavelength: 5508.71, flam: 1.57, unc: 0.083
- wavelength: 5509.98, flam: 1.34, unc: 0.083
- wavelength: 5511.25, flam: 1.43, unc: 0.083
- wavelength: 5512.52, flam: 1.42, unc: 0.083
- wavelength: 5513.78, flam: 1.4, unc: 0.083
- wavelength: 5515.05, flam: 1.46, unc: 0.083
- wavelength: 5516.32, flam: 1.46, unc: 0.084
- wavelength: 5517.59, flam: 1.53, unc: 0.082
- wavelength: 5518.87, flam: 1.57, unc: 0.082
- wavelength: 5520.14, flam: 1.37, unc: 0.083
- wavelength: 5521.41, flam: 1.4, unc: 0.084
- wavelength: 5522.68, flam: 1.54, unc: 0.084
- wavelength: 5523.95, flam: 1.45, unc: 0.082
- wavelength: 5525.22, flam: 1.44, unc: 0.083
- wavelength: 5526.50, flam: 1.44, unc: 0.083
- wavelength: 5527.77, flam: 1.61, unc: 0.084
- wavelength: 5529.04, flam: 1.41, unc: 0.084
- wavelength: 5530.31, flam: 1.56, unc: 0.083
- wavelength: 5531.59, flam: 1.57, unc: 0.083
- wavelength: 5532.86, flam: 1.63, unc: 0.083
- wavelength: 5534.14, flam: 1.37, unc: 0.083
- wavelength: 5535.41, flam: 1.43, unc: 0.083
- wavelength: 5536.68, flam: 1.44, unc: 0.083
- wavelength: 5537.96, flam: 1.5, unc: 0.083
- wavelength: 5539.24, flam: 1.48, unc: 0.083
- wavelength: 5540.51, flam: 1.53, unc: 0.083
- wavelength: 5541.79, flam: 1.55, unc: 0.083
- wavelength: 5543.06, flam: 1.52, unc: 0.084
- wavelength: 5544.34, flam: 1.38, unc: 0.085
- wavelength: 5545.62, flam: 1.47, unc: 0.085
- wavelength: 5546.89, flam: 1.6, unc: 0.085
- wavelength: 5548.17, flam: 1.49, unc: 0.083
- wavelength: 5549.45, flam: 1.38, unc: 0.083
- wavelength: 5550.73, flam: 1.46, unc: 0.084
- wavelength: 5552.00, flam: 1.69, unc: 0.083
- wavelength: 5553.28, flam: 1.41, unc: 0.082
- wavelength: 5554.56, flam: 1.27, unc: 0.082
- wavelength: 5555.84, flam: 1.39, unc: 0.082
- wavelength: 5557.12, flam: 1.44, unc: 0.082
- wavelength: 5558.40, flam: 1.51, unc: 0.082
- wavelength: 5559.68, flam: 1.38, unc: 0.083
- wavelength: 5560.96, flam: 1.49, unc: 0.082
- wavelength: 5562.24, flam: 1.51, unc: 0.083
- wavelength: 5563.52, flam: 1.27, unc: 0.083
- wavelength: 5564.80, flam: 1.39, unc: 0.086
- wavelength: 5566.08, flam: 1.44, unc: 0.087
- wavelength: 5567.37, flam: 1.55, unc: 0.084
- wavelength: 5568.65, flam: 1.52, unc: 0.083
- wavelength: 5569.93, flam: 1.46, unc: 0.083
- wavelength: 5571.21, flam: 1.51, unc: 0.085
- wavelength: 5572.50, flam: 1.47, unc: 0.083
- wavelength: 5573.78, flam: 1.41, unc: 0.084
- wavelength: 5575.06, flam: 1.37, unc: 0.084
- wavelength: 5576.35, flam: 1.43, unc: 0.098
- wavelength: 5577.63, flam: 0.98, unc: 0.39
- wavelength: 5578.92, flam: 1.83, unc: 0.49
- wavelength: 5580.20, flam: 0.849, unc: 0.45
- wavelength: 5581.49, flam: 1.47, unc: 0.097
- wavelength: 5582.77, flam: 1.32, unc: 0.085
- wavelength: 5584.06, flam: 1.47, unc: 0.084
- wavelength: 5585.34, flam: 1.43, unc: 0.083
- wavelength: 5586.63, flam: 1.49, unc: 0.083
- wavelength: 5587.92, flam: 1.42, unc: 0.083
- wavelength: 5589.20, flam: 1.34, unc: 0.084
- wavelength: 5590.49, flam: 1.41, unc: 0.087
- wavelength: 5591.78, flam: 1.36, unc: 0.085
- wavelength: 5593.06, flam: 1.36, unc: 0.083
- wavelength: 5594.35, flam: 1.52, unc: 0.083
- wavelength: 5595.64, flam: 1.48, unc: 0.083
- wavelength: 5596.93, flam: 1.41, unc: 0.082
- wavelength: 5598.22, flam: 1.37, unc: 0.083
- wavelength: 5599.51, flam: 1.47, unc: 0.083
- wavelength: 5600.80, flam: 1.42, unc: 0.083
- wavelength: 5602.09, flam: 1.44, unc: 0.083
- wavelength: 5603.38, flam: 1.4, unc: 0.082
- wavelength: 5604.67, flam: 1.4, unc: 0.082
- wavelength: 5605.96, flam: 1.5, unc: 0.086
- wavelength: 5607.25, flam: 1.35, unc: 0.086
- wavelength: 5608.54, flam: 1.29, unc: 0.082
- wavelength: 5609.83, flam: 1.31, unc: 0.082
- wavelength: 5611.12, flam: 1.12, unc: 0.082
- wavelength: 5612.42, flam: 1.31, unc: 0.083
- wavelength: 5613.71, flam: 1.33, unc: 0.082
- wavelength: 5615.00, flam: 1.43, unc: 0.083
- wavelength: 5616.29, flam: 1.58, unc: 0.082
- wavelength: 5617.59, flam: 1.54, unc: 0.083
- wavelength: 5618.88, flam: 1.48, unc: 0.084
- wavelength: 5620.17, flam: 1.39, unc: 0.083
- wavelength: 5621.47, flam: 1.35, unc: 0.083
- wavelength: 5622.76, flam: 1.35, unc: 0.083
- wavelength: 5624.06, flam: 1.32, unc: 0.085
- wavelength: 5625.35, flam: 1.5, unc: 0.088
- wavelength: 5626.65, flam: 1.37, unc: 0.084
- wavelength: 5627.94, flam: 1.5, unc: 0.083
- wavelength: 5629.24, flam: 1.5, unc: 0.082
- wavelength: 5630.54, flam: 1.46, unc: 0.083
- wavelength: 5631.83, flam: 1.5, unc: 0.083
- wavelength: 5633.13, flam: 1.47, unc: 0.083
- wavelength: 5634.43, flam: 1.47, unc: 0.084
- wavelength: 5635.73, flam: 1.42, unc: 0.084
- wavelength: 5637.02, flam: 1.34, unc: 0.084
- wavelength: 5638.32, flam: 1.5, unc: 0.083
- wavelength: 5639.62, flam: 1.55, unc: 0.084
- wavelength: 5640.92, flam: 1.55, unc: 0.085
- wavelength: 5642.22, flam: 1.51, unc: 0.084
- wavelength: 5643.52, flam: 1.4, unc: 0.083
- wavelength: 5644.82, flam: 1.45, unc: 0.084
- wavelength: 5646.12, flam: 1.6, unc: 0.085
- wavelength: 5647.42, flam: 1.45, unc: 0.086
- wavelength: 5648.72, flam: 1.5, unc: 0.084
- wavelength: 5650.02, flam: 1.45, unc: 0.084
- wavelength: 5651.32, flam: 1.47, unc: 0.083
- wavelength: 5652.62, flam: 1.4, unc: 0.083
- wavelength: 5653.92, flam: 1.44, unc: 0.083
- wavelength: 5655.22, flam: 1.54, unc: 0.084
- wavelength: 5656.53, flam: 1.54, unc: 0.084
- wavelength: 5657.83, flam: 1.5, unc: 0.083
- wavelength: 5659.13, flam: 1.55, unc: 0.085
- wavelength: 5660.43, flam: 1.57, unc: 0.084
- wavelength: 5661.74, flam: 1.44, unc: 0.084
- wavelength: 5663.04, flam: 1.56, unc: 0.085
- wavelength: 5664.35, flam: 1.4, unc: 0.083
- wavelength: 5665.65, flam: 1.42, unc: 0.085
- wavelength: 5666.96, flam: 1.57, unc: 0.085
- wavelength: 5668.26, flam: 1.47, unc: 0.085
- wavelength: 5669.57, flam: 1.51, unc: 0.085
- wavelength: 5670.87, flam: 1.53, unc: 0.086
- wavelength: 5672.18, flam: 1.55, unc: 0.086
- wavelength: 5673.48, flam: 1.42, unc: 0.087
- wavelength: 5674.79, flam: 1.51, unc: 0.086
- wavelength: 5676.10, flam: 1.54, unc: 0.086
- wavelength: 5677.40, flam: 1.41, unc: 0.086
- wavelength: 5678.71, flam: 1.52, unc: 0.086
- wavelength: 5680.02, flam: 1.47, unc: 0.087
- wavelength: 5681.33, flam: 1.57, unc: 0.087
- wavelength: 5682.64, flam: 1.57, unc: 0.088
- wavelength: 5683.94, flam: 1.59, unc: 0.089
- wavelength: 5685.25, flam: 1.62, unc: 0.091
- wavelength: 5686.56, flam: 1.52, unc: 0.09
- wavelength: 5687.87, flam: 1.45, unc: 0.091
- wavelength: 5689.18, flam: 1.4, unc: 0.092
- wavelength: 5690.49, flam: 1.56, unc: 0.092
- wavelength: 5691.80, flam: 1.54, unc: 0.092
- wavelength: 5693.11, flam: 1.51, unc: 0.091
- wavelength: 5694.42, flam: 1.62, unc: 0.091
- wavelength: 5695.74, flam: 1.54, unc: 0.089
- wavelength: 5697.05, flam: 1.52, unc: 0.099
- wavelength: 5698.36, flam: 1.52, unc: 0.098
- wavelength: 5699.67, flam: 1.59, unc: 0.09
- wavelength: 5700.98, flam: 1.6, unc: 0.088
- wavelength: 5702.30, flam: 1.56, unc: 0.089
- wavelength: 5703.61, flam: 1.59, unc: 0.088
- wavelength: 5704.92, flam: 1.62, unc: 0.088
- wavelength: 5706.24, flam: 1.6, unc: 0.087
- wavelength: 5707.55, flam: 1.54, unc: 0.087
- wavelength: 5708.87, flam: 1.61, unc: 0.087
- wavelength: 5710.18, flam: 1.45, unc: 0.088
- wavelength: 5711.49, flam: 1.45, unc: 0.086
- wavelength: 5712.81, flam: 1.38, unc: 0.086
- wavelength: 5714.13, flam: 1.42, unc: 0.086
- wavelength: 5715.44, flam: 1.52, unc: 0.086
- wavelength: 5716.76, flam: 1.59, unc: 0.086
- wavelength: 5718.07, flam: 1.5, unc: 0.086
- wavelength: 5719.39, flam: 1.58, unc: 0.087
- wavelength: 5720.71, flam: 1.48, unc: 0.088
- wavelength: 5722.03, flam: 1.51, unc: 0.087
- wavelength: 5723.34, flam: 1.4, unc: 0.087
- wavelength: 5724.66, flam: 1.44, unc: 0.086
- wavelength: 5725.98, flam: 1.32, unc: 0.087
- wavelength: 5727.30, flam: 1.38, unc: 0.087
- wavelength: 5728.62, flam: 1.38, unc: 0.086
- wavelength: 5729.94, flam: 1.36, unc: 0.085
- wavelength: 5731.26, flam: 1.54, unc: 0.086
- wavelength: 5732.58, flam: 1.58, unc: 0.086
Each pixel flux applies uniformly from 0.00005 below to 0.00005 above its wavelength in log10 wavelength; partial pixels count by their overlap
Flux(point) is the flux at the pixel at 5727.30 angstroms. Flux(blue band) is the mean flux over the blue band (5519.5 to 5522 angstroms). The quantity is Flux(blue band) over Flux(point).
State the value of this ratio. 1.00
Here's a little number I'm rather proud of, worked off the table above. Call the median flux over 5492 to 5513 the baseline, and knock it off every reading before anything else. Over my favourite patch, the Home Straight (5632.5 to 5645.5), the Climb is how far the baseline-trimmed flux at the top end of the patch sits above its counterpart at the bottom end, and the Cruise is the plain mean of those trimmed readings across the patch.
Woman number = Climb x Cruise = 0.0007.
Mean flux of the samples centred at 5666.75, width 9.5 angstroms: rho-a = 1.49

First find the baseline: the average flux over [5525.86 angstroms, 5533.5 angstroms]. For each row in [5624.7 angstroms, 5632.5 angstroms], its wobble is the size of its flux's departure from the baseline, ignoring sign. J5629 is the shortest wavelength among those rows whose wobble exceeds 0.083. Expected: 5626.65 angstroms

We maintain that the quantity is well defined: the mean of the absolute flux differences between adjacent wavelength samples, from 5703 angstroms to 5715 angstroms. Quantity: 0.056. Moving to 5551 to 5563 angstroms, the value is 0.115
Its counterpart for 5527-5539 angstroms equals 0.101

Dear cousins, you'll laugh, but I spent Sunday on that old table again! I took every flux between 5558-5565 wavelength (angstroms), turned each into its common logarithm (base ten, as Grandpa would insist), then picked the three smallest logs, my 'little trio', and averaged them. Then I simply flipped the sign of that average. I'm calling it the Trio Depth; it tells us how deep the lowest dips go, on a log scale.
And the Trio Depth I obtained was -0.129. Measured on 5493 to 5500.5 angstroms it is -0.158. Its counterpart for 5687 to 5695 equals -0.162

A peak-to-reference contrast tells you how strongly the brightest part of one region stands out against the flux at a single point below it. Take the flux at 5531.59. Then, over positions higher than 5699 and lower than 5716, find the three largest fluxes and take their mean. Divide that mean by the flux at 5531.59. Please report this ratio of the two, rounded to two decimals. 1.03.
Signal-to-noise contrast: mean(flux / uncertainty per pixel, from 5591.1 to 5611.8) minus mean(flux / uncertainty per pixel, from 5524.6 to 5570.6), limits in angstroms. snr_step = -1.0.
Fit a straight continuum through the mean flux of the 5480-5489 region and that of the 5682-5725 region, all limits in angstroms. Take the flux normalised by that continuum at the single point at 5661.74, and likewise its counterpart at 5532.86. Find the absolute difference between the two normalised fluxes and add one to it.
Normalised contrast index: 1.16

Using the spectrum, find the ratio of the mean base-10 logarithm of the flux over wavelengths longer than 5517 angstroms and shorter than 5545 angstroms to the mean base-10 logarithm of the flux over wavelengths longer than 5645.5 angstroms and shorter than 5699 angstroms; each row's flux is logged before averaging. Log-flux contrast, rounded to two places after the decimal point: 0.96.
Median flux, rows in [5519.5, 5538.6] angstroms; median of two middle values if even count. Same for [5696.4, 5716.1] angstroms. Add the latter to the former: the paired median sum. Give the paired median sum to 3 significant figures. 2.98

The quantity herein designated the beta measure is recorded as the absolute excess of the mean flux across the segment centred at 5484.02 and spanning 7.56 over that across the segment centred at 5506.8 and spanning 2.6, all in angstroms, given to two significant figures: 0.11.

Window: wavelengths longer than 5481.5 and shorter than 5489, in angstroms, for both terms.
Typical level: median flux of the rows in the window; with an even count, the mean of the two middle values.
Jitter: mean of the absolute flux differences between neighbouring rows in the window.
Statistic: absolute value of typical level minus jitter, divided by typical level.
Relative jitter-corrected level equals 0.970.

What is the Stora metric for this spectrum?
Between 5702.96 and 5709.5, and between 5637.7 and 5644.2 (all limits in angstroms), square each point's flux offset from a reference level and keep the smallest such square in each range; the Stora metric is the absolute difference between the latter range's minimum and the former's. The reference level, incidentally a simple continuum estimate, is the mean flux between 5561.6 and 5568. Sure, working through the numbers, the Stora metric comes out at 0.011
